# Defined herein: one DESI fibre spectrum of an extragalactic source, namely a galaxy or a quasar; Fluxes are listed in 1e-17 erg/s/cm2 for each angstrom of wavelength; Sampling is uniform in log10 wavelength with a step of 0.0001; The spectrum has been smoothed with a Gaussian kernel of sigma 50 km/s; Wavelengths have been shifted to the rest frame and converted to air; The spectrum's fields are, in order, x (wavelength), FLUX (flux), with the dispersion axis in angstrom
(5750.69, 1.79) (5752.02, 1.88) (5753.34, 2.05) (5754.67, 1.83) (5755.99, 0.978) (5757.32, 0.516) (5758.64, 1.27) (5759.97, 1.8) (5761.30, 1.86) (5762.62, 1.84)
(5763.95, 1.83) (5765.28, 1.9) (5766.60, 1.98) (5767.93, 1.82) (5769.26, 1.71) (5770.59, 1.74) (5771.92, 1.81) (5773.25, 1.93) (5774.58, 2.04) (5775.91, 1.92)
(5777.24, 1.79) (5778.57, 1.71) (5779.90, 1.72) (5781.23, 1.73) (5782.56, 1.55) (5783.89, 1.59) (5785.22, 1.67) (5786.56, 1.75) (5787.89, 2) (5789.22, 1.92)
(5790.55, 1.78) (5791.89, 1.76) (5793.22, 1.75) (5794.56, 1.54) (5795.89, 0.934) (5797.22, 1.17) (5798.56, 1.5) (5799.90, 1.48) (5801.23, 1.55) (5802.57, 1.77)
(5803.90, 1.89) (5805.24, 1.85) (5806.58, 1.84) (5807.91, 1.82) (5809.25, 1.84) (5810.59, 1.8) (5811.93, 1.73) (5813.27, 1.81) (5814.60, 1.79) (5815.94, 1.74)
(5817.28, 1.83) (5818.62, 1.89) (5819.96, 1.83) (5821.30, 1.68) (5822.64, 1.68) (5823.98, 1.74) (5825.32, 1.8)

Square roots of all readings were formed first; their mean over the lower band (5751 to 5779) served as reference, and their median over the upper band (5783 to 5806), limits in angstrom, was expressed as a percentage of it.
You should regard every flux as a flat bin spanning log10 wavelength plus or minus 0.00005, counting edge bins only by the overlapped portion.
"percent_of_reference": 101.5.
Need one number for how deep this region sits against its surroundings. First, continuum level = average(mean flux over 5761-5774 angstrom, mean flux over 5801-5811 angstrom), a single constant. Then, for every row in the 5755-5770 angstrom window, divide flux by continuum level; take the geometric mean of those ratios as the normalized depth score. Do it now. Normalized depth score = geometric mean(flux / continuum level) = 0.82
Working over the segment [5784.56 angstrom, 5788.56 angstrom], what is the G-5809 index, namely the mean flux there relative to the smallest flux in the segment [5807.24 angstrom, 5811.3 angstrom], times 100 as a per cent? 100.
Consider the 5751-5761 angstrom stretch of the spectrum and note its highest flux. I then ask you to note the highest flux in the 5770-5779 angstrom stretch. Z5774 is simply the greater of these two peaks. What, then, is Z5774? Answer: 2.05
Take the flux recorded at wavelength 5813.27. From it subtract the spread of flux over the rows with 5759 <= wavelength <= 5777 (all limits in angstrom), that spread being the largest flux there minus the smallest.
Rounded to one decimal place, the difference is 1.5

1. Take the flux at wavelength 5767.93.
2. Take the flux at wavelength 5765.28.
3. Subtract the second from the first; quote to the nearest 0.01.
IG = -0.08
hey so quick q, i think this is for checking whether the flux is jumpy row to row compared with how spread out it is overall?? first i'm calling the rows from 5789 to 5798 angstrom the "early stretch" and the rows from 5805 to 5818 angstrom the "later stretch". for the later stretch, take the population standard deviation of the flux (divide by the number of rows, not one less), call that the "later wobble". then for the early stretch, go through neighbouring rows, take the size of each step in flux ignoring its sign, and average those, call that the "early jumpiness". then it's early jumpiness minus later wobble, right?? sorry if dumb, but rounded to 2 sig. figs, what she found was 0.16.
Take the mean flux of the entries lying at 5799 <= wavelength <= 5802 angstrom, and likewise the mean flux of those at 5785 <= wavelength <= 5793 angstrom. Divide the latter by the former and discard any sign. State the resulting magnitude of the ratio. 1.20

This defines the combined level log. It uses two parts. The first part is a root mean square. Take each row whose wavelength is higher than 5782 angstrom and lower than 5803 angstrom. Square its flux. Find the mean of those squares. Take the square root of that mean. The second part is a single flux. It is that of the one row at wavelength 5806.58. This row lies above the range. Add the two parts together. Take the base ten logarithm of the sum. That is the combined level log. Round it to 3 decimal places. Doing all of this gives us 0.540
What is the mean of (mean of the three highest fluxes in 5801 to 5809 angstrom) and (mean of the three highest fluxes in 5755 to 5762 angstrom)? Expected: 1.75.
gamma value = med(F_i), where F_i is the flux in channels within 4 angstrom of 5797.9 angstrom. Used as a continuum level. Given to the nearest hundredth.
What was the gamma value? 1.49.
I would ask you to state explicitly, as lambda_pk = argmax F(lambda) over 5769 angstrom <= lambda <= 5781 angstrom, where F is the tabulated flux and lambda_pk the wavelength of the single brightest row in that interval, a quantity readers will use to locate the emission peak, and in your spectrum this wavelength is 5774.58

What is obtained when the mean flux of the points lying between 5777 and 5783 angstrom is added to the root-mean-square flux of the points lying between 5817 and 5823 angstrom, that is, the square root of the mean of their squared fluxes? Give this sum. 3.48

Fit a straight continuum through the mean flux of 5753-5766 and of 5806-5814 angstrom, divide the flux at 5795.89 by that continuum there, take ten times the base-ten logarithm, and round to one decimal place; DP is -2.7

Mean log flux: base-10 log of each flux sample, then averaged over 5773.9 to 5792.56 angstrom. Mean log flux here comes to 0.25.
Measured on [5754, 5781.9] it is 0.22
